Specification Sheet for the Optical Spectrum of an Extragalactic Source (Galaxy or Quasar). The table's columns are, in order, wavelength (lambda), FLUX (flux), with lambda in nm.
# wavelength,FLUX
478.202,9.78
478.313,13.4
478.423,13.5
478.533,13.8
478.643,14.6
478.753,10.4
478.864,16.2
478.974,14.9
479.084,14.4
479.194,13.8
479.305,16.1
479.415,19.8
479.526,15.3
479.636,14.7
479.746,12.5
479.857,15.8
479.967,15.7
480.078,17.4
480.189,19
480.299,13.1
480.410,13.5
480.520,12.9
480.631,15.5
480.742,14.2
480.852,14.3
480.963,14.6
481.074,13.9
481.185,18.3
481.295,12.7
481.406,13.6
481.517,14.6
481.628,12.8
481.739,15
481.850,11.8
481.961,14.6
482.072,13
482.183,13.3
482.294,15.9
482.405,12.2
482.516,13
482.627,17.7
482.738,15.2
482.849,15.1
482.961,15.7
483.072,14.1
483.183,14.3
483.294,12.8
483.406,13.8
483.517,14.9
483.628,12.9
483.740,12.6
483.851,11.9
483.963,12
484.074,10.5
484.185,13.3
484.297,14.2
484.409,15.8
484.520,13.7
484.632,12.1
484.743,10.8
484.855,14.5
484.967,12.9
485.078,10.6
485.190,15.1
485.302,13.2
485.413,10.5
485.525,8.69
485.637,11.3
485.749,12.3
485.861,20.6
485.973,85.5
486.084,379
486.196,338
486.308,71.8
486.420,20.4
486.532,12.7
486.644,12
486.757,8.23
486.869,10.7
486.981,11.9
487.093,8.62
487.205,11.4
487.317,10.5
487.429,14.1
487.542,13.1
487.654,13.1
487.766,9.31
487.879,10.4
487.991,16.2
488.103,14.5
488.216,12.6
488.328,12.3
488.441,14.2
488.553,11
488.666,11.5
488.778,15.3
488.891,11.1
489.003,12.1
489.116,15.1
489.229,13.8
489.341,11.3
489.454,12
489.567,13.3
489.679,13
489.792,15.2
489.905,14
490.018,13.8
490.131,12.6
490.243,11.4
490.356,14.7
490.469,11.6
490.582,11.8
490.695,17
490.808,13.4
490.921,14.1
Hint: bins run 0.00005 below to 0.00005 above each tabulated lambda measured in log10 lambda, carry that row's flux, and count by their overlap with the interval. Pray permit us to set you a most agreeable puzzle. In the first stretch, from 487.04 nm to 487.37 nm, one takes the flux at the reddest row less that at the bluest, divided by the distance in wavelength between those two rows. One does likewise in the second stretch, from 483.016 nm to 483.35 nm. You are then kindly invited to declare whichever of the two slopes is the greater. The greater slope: 8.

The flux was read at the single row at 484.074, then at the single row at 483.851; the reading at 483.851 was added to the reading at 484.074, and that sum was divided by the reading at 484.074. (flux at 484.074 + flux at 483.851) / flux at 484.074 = 2.13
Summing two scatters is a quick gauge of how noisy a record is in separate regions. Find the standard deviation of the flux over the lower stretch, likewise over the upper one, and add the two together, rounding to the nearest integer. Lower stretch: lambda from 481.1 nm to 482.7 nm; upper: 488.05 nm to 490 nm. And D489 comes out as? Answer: 3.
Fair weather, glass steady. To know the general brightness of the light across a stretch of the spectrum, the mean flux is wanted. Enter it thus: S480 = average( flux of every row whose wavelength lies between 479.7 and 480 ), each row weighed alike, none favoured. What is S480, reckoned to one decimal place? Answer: 14.7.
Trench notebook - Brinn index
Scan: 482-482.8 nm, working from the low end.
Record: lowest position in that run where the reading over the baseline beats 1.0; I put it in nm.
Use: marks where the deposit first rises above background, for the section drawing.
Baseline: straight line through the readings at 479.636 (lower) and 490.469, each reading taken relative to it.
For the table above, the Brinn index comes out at 482.294 nm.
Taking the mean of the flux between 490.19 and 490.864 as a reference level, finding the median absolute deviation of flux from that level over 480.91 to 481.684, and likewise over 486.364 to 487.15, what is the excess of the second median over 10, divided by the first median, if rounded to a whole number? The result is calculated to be -12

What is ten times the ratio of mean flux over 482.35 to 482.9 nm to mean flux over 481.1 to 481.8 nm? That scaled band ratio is 10.1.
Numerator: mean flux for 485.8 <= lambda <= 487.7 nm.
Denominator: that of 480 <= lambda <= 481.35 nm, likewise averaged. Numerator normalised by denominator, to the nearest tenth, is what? 4.1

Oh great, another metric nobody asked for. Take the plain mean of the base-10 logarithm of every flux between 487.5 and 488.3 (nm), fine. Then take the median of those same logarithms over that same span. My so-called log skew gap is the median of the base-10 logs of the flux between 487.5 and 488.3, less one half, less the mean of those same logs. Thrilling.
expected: -0.482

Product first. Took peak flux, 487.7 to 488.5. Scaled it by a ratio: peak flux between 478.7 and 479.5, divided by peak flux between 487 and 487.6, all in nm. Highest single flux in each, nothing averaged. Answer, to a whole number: 23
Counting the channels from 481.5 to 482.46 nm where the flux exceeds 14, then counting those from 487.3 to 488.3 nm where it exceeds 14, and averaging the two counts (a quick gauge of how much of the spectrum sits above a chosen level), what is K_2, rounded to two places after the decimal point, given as 3.50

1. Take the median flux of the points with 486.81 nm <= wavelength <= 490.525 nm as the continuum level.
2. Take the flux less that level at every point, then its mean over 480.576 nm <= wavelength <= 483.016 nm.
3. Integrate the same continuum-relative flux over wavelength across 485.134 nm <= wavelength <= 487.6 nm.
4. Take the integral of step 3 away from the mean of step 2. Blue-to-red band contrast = -90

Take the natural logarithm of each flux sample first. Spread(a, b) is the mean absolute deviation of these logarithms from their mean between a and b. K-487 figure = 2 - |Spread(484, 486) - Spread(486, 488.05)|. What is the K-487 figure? 1.5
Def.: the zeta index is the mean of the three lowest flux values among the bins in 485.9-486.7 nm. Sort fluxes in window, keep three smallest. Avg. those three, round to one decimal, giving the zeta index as 15.0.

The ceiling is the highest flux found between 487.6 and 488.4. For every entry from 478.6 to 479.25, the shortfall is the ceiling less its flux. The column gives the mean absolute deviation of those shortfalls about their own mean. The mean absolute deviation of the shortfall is 1.3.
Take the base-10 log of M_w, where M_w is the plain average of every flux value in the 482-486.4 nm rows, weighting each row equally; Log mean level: 1.54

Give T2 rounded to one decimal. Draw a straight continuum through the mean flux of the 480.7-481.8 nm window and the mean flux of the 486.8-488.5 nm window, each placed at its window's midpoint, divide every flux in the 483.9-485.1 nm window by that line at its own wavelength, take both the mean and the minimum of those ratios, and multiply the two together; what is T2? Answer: 0.8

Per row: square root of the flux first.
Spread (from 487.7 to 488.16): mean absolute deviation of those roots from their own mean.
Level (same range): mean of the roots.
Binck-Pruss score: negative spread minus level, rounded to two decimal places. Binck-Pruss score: -3.92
